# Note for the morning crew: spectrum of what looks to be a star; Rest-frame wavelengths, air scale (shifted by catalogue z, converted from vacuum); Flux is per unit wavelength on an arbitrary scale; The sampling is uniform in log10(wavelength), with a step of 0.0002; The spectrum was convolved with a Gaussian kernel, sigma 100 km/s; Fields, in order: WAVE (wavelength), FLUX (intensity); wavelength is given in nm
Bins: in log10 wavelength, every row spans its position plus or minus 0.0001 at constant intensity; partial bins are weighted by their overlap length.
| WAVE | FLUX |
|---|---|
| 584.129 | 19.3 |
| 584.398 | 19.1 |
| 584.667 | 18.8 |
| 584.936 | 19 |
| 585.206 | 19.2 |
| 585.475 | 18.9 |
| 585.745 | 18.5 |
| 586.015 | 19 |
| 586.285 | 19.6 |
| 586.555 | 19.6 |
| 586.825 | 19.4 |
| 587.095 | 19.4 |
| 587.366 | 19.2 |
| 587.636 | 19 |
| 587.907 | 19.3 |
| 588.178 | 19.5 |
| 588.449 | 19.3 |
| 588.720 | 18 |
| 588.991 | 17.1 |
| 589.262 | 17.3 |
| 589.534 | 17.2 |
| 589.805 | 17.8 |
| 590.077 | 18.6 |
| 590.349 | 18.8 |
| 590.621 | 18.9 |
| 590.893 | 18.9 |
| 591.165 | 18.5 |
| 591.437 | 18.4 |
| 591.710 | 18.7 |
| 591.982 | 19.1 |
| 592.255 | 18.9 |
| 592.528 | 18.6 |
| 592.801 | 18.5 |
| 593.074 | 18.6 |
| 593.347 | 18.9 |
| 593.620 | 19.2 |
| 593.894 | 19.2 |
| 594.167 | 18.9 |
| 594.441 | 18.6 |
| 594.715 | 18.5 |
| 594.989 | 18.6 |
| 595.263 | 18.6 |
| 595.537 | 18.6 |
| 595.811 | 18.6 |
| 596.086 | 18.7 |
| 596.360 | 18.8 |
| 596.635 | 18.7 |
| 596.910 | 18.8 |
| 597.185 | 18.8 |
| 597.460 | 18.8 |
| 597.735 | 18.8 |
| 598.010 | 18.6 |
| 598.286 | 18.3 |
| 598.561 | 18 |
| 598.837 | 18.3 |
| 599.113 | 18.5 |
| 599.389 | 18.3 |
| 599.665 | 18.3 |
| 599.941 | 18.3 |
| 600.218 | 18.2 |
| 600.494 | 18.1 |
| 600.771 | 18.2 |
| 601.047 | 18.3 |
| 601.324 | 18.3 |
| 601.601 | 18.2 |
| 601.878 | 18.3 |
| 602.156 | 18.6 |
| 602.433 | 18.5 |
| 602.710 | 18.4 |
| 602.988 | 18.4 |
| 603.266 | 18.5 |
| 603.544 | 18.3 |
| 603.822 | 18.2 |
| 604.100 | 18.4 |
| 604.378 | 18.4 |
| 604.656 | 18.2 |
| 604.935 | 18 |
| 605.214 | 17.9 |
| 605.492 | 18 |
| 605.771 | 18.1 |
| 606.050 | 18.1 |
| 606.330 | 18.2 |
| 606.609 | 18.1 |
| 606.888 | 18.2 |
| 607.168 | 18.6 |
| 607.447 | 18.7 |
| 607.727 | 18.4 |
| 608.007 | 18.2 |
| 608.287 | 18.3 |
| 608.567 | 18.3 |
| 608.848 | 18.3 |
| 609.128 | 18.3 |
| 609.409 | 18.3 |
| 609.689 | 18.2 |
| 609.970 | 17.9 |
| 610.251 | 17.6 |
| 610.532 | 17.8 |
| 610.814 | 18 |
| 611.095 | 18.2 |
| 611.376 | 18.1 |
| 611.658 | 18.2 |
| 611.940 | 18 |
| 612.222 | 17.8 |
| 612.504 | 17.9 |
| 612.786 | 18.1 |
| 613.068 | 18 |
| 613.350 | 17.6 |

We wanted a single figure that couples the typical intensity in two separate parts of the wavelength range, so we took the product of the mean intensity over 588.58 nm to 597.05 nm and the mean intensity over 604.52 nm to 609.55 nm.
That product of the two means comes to 338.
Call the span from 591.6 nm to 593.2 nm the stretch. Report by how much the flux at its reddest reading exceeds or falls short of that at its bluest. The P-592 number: -0.10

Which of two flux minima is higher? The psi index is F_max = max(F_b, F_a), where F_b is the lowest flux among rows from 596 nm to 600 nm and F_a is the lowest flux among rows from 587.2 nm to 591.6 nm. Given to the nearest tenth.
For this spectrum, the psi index 18.0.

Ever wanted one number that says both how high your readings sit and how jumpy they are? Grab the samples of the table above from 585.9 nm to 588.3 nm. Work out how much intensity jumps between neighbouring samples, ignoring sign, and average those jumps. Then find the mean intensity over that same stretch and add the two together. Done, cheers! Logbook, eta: 19.5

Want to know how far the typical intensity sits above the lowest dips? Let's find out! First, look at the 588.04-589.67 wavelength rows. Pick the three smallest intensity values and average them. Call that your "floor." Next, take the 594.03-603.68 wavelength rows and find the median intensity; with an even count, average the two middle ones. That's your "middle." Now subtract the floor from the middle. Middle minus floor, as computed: 1.3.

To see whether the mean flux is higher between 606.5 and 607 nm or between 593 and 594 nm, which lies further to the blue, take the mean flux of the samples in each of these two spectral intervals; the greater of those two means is 19.0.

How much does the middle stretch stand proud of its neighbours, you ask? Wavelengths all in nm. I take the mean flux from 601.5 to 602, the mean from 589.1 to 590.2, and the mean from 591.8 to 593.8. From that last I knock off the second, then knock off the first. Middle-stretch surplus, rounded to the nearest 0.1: -17.1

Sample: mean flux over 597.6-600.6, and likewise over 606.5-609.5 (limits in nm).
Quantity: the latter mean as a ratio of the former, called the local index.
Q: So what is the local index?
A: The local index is 1.00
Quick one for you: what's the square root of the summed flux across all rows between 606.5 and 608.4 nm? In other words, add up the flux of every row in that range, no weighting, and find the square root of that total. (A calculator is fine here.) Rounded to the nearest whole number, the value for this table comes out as 11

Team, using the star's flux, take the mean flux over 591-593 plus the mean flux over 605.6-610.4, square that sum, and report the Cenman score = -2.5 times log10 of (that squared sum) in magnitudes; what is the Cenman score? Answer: -7.83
